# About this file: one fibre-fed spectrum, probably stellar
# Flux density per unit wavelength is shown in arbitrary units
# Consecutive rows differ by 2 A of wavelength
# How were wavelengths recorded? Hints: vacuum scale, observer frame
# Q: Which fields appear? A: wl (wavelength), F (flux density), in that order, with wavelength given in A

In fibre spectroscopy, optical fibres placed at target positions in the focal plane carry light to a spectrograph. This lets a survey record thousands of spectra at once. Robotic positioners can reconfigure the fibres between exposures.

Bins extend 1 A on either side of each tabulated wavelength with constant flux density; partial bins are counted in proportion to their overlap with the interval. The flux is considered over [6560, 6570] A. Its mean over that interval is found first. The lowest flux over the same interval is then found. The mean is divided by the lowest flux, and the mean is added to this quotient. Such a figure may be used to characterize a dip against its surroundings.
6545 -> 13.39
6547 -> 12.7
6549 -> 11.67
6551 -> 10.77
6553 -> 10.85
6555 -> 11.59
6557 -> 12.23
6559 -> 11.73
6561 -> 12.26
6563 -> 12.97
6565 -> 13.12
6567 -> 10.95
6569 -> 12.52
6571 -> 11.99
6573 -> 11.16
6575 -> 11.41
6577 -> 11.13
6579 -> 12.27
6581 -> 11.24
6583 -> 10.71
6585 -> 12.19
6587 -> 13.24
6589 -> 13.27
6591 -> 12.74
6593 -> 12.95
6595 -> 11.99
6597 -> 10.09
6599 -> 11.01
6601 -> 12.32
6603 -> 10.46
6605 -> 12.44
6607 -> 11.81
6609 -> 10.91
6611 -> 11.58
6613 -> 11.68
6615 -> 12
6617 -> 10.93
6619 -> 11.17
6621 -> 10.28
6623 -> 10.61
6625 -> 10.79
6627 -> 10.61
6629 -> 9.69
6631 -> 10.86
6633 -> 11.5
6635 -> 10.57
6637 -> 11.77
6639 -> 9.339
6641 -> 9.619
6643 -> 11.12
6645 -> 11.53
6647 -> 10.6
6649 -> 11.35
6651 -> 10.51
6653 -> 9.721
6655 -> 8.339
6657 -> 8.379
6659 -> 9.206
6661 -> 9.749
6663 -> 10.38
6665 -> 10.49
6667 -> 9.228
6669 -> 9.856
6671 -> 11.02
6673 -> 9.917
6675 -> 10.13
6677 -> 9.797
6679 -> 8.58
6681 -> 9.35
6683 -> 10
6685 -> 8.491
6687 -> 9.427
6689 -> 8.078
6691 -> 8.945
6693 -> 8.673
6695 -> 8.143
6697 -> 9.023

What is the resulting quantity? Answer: 13.5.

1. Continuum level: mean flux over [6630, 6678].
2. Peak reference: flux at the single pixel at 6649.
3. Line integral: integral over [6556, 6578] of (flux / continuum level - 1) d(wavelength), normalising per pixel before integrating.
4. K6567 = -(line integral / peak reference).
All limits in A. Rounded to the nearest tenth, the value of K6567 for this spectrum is -0.3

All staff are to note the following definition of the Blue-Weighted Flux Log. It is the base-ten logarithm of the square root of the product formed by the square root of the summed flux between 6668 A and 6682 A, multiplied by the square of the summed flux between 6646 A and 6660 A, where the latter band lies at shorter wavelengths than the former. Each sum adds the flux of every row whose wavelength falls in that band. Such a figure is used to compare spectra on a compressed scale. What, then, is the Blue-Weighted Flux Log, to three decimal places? 2.292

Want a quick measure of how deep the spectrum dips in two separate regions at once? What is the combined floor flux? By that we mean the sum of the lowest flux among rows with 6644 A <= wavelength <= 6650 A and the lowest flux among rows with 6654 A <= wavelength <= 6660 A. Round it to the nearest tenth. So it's 18.9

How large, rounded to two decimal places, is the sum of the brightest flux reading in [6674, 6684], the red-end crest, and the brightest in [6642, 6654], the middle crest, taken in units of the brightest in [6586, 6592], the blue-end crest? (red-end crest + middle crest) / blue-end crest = 1.63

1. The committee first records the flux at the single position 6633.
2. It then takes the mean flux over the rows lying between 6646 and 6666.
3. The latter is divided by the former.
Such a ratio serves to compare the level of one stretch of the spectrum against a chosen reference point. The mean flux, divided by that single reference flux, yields 0.86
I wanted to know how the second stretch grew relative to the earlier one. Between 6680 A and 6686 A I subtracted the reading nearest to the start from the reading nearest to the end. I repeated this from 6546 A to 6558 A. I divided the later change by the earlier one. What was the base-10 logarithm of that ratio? 0.3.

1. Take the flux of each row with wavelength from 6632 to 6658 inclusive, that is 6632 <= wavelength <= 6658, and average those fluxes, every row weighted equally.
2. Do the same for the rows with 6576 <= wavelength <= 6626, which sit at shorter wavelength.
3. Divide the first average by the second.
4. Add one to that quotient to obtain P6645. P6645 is 1.89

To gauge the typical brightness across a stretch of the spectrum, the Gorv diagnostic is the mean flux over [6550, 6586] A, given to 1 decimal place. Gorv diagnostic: 11.7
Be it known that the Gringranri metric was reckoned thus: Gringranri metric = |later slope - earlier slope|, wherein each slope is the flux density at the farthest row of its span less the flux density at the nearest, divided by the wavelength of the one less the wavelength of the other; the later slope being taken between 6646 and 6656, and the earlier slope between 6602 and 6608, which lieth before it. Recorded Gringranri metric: 0.62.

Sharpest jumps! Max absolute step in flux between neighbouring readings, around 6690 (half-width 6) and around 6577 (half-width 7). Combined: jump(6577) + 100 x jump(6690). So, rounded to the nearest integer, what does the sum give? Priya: 136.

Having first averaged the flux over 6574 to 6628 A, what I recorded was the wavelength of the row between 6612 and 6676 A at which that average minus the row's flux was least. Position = 6615 A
